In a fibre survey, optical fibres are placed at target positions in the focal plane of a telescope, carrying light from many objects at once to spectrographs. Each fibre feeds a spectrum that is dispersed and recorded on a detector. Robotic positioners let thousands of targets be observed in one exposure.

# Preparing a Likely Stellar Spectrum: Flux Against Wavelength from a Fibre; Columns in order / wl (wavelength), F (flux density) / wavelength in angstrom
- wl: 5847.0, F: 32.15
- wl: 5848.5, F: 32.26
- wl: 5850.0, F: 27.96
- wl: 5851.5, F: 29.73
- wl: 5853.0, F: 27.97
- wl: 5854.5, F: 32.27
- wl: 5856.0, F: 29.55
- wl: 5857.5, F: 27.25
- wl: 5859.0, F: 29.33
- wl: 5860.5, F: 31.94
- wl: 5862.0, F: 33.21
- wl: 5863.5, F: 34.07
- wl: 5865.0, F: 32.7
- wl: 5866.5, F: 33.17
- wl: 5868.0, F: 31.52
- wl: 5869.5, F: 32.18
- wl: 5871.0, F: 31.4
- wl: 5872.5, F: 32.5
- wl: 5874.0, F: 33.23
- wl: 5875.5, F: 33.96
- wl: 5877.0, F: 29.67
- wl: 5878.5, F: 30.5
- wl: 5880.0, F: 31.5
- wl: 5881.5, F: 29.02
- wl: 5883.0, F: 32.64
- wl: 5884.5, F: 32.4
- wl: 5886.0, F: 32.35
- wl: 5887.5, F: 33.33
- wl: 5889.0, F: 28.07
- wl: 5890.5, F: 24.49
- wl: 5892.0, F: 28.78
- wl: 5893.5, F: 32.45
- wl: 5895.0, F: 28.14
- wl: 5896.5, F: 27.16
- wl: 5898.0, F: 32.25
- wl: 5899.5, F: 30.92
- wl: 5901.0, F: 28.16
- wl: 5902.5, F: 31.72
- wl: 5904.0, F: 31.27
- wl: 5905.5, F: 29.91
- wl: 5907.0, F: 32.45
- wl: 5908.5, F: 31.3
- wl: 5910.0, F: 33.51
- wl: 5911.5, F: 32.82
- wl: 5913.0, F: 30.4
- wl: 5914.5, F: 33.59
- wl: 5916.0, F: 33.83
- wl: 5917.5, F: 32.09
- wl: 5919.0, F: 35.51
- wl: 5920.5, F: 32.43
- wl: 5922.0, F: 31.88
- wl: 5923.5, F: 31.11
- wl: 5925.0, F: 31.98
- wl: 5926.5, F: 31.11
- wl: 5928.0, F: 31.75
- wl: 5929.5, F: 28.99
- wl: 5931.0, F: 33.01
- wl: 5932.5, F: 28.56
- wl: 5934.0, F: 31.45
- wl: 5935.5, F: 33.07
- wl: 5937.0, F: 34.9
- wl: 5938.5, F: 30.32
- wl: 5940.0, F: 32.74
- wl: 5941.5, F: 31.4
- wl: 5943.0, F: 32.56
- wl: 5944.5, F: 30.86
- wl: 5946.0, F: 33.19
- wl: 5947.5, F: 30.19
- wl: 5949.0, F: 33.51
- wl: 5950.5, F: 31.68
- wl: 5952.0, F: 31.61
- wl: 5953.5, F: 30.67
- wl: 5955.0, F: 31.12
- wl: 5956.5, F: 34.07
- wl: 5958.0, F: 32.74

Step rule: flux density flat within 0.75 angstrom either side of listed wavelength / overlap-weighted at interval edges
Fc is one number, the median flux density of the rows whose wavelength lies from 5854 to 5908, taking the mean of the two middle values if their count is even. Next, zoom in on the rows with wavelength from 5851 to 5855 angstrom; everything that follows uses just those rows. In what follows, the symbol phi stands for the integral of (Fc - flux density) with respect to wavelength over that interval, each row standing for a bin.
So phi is 7.0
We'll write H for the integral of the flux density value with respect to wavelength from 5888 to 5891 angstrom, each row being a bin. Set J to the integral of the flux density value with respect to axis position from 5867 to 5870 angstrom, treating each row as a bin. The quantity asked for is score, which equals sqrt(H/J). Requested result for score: 0.92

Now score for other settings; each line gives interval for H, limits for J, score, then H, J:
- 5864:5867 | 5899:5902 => 1.06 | 99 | 89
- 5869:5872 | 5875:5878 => 1.00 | 95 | 95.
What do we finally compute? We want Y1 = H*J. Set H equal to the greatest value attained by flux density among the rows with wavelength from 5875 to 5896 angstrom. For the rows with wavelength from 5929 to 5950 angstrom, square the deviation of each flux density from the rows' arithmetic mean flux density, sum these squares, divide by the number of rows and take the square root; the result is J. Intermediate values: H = 33.96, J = 1.8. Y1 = 60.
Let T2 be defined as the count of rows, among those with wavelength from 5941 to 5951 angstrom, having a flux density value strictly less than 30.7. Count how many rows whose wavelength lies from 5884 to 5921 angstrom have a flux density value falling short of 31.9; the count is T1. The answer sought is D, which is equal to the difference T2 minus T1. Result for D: -11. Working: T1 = 12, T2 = 1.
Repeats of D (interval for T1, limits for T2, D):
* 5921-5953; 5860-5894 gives -7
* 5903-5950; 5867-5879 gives -13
